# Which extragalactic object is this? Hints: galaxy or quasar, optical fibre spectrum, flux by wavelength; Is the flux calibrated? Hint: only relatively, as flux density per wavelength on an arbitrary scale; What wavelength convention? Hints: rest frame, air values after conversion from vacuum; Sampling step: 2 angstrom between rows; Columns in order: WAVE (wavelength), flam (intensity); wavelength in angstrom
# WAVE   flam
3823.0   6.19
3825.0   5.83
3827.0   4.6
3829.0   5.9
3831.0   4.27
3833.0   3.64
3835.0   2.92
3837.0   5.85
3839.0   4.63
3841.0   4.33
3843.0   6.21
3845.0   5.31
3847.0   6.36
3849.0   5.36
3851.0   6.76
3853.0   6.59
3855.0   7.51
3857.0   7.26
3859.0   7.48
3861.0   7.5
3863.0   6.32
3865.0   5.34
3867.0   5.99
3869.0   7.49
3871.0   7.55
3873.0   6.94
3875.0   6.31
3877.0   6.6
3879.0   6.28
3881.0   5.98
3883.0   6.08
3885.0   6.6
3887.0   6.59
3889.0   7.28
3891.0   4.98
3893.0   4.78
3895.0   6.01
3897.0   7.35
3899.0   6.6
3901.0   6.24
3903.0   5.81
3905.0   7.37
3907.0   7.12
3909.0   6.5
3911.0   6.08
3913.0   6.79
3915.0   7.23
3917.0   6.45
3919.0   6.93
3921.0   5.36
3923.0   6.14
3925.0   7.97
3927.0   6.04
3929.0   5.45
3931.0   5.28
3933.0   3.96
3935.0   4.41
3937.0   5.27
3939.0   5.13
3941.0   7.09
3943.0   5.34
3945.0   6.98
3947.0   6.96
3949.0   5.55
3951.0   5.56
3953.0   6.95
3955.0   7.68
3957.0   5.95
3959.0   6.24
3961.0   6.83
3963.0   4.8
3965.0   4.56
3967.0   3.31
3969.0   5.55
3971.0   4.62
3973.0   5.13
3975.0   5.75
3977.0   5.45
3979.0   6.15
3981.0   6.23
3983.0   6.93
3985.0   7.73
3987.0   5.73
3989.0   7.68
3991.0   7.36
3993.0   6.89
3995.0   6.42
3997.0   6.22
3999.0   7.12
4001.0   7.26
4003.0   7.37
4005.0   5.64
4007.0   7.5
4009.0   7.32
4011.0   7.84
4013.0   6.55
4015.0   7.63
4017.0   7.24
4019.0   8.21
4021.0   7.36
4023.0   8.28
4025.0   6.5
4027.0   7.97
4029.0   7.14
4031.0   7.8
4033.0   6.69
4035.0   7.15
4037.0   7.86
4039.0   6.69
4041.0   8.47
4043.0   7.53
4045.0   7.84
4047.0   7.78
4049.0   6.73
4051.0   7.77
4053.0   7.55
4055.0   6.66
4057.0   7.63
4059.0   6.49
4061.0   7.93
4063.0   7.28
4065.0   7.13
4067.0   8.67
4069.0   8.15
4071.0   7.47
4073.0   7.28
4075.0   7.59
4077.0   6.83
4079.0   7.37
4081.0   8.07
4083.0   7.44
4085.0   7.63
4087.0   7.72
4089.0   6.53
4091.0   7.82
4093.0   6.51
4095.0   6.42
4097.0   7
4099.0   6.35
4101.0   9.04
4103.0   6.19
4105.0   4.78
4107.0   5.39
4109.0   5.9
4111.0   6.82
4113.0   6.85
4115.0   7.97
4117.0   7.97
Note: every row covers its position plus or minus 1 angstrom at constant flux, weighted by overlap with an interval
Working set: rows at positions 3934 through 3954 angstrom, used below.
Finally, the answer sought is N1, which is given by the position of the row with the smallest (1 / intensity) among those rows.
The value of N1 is 3941.0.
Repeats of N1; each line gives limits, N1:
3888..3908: 3905.0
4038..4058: 4041.0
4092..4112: 4101.0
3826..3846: 3843.0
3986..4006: 3989.0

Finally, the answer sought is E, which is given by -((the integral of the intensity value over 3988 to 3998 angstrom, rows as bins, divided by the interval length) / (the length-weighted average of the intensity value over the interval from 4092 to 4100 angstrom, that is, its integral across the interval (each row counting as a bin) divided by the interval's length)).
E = -1.05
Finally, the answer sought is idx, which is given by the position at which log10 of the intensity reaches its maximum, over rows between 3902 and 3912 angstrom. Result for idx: 3905.0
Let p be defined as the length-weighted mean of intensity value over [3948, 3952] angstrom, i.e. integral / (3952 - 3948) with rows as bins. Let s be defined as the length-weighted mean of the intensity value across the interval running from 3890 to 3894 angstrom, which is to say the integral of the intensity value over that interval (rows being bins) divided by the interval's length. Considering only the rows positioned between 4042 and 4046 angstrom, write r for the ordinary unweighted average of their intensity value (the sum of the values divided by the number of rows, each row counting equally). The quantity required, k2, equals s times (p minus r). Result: -10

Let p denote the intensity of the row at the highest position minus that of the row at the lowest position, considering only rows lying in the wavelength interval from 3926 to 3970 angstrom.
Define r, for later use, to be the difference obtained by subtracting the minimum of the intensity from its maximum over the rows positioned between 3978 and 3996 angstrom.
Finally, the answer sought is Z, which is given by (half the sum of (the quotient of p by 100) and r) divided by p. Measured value -2.0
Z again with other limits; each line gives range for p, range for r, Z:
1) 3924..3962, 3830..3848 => -1.5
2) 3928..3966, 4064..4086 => -1.0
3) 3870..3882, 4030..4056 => -0.6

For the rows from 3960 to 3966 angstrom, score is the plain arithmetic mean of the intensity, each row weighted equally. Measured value 5.4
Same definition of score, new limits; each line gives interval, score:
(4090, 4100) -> 6.8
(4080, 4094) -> 7.4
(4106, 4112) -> 6.0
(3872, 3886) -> 6.4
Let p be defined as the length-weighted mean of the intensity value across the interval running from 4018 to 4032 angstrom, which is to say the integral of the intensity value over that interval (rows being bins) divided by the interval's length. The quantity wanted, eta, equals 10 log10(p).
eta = 8.8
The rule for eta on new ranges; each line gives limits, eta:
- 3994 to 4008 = 8.3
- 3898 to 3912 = 8.2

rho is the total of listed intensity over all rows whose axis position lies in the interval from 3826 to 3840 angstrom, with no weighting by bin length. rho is 32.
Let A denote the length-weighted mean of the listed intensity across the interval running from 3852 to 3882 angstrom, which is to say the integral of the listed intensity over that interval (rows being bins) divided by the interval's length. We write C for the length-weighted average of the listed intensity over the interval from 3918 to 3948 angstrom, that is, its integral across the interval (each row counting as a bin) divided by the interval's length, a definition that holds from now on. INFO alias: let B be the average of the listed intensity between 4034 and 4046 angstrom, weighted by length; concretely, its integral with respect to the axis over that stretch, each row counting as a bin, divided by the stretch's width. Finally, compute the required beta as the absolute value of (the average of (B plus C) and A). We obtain 10.1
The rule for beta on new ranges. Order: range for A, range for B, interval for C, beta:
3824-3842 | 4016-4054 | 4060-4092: 9.9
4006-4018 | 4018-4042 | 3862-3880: 10.7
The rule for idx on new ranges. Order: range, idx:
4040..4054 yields 4041.0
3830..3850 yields 3847.0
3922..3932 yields 3925.0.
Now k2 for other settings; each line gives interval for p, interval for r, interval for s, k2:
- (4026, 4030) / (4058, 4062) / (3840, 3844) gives 2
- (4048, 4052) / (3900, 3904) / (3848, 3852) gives 7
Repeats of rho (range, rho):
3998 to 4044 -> 169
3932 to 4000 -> 204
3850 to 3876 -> 89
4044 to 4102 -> 215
